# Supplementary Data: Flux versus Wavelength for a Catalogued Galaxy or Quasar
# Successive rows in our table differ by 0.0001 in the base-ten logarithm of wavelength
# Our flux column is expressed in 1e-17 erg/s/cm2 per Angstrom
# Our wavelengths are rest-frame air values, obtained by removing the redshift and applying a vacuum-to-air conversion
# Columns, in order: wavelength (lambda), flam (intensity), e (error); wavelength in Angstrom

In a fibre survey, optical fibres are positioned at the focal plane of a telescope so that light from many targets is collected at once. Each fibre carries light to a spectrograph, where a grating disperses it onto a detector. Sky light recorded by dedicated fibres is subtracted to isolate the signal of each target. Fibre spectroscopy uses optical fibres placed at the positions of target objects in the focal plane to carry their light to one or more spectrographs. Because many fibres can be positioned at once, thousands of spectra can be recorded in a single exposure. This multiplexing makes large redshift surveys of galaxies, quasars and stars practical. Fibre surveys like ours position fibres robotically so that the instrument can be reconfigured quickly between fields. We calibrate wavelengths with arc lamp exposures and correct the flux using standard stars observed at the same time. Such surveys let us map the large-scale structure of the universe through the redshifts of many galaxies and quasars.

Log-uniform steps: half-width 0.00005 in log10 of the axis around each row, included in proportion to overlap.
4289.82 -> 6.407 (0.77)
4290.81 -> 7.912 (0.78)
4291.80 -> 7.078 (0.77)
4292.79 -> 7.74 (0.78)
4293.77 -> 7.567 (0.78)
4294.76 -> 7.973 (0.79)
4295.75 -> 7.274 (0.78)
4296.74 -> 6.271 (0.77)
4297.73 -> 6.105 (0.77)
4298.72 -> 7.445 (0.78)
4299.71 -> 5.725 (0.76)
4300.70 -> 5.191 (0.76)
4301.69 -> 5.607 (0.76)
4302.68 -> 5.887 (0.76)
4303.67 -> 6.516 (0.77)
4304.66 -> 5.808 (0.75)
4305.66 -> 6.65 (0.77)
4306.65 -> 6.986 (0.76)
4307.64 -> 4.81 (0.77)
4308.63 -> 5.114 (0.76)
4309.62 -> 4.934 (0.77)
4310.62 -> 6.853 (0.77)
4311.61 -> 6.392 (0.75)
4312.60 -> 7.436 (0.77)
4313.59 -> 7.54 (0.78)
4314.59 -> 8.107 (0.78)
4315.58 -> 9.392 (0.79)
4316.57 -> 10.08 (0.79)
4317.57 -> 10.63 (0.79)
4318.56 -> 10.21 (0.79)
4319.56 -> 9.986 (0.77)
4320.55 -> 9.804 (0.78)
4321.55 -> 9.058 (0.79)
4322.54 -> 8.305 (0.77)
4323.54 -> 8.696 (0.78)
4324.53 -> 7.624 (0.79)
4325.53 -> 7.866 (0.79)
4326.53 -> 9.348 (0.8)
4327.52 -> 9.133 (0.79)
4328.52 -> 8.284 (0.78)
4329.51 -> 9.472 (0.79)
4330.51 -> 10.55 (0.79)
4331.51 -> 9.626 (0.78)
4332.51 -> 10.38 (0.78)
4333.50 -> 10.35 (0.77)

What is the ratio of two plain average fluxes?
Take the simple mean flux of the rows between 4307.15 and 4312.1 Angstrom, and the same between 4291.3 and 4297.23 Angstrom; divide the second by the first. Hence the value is 1.30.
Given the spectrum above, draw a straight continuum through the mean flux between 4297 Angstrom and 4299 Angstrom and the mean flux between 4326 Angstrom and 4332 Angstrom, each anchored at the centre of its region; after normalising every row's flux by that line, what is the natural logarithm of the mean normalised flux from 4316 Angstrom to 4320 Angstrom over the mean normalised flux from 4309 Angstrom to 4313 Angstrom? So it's 0.40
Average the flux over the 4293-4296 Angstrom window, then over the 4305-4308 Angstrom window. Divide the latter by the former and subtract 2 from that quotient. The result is -1.2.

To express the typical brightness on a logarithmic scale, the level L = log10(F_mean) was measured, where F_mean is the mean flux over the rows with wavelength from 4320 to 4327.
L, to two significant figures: 0.94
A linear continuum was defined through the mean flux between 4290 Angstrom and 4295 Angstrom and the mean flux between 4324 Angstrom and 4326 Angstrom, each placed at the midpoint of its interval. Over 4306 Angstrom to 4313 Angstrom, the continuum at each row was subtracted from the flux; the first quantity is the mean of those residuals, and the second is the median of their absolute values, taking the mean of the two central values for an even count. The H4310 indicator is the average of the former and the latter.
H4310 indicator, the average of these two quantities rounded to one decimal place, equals -0.2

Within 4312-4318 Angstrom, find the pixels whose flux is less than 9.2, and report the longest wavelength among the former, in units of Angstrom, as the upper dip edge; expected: 4314.59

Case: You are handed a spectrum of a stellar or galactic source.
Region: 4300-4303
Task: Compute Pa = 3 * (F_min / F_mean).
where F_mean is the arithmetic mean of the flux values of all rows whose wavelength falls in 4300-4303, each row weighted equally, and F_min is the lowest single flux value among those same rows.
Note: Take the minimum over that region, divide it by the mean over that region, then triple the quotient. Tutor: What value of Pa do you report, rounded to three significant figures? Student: 2.80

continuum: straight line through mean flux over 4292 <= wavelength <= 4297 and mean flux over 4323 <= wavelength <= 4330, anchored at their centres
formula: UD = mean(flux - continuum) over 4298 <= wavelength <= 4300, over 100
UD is -0.010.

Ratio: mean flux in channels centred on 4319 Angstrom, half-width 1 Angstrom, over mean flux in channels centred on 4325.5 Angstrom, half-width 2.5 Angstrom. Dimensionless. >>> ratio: 1.2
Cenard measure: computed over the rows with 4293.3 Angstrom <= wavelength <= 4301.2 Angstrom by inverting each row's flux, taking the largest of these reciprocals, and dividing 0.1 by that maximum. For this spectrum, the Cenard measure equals 0.519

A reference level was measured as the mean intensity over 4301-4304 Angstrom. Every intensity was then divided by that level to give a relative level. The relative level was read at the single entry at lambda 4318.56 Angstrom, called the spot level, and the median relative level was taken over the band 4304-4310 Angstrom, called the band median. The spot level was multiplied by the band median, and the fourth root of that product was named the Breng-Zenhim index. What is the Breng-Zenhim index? 1.12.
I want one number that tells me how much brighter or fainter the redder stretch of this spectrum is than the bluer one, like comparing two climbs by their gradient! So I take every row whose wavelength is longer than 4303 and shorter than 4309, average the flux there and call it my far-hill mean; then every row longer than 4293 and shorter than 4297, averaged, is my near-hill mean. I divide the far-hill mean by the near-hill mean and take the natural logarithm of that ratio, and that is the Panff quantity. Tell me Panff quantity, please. -0.2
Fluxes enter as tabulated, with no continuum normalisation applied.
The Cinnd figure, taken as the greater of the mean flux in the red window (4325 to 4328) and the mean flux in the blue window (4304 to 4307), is 8.8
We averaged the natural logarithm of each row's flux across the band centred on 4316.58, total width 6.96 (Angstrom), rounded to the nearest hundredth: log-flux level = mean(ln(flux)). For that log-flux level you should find 2.24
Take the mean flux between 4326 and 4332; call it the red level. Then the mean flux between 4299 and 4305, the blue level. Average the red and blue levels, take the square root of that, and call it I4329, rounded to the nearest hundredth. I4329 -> 2.76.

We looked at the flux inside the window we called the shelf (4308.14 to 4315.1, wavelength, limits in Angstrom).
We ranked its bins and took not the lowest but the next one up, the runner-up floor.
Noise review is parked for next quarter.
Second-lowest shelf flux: 5.114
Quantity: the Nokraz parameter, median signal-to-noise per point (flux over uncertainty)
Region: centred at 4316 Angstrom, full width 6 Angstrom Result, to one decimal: 12.3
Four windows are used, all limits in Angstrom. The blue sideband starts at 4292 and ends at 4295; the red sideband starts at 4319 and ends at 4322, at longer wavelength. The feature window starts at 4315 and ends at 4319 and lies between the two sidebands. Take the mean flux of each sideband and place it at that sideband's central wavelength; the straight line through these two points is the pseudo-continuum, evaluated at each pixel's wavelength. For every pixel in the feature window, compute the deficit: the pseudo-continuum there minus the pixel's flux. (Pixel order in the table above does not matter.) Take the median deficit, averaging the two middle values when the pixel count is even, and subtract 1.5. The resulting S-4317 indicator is -2.24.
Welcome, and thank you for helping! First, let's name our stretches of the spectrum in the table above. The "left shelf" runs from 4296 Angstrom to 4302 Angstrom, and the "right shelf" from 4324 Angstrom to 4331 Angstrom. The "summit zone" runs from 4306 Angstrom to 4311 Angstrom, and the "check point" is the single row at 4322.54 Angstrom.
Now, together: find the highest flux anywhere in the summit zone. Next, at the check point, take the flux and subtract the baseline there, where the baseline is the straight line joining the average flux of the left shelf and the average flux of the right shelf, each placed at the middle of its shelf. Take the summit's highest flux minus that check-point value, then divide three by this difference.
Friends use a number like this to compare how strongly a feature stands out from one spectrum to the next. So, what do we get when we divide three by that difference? 0.42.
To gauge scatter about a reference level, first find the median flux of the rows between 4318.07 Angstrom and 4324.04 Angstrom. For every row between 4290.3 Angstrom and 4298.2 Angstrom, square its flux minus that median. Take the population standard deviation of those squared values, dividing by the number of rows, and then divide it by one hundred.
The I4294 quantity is 0.0324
